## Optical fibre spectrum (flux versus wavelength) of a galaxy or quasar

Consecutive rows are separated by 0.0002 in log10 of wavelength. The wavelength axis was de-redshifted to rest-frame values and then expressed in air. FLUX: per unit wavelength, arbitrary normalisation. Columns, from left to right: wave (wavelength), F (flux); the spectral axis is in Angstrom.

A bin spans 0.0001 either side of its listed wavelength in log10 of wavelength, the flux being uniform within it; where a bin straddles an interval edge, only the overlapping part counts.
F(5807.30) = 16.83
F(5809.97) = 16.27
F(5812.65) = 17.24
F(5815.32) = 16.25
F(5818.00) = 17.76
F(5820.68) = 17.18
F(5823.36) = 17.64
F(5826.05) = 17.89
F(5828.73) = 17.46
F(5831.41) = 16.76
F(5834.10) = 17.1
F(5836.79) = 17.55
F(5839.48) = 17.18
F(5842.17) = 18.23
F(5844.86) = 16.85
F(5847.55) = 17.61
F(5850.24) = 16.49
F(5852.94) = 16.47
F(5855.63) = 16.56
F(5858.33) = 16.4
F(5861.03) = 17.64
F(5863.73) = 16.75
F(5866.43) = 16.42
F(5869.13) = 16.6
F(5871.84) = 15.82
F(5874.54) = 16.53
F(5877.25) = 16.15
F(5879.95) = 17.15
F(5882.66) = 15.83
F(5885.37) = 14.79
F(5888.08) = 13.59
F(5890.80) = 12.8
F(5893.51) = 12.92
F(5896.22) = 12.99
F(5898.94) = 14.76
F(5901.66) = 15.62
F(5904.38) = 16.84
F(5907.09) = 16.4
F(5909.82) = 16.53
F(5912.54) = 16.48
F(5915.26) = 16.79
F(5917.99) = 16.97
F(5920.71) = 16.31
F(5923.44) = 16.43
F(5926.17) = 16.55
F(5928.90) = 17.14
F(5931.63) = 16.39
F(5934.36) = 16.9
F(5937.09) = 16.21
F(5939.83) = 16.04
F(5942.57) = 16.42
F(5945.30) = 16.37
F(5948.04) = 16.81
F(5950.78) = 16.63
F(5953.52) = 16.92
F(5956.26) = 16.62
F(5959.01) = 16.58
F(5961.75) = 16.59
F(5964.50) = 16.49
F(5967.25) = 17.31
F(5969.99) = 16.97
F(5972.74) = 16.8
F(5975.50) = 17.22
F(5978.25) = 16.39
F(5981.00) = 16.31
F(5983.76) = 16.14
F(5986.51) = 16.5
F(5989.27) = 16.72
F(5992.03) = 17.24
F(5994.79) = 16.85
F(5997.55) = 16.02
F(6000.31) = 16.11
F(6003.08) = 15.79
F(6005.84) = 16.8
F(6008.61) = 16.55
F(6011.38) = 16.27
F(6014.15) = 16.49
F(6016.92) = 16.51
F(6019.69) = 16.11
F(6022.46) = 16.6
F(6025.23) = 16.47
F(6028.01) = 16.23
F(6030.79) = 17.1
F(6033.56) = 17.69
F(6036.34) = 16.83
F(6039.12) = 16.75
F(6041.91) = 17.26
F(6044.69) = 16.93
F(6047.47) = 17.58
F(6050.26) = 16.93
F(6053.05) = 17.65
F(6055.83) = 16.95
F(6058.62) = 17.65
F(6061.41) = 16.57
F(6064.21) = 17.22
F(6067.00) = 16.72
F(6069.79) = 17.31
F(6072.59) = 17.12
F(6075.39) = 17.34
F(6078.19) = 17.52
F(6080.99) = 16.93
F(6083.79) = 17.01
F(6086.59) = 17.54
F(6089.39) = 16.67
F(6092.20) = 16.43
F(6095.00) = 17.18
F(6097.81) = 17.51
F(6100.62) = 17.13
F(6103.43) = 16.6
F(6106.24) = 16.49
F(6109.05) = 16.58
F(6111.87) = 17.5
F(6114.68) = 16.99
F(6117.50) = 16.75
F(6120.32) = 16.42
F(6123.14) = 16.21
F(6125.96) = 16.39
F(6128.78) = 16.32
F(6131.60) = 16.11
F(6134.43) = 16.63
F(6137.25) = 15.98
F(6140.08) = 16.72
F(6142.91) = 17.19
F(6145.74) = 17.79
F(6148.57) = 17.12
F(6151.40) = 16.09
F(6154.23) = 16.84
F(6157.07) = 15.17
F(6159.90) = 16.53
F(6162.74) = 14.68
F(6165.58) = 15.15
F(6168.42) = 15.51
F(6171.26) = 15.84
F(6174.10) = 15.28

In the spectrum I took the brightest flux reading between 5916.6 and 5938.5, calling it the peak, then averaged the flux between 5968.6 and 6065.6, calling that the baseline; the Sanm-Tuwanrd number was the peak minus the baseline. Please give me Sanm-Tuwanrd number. 0.4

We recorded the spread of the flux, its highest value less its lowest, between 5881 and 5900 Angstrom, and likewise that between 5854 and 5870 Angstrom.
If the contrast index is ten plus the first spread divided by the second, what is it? 12.4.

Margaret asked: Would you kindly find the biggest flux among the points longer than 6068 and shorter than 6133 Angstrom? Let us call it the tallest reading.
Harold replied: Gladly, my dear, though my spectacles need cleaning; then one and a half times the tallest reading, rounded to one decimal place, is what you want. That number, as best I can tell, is 26.3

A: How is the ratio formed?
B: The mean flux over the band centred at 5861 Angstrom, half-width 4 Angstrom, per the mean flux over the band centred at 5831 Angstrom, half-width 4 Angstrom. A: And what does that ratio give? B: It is 0.99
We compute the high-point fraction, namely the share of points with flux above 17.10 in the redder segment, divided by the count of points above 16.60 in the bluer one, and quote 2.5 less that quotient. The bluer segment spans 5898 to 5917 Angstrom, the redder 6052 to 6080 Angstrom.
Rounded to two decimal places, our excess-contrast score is 2.15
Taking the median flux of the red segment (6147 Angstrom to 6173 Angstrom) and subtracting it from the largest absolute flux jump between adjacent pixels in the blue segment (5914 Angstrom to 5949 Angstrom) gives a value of -15.09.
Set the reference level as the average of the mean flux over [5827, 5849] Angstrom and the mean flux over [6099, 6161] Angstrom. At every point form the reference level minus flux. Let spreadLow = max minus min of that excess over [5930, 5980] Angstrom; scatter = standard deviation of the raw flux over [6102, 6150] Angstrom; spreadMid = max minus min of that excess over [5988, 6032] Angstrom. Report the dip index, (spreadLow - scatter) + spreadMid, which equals 2.2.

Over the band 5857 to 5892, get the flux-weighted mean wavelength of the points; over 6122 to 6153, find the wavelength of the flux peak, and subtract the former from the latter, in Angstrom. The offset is 271.8 Angstrom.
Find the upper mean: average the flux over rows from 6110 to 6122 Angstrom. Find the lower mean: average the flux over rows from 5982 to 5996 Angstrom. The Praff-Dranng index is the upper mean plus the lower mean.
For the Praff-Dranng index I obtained 33.6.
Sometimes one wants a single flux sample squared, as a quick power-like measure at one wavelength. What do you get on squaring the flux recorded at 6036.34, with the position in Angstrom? 283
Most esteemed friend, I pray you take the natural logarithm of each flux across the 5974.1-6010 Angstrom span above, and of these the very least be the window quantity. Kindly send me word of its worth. 2.76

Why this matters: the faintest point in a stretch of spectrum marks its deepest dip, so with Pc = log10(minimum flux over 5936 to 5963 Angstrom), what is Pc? 1.21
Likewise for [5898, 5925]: 1.17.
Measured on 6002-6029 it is 1.20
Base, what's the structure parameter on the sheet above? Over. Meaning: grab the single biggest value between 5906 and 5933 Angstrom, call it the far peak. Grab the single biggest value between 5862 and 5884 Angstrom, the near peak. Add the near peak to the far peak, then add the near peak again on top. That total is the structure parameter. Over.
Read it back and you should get 51.4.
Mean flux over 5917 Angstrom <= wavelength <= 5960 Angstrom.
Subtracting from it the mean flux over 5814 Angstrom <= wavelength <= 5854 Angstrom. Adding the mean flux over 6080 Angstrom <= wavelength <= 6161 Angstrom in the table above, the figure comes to 16.1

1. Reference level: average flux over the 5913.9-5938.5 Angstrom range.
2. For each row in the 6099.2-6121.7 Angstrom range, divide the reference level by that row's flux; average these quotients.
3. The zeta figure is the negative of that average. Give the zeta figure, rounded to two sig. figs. -0.99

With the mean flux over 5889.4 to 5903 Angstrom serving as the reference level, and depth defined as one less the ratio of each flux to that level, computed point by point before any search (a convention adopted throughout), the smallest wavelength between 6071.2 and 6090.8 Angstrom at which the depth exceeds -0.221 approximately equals 6089.39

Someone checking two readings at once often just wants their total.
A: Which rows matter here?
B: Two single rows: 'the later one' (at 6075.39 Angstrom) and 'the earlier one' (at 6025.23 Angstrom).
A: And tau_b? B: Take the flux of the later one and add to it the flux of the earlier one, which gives 33.8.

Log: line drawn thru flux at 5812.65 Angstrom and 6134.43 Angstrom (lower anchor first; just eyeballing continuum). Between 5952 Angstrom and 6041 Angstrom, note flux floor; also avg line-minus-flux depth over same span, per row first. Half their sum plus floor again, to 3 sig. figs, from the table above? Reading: 23.8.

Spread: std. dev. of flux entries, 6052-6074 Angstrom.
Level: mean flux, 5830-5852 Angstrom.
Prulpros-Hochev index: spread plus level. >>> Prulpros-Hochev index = 17.6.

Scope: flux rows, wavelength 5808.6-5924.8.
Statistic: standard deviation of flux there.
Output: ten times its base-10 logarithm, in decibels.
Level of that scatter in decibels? 1.1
